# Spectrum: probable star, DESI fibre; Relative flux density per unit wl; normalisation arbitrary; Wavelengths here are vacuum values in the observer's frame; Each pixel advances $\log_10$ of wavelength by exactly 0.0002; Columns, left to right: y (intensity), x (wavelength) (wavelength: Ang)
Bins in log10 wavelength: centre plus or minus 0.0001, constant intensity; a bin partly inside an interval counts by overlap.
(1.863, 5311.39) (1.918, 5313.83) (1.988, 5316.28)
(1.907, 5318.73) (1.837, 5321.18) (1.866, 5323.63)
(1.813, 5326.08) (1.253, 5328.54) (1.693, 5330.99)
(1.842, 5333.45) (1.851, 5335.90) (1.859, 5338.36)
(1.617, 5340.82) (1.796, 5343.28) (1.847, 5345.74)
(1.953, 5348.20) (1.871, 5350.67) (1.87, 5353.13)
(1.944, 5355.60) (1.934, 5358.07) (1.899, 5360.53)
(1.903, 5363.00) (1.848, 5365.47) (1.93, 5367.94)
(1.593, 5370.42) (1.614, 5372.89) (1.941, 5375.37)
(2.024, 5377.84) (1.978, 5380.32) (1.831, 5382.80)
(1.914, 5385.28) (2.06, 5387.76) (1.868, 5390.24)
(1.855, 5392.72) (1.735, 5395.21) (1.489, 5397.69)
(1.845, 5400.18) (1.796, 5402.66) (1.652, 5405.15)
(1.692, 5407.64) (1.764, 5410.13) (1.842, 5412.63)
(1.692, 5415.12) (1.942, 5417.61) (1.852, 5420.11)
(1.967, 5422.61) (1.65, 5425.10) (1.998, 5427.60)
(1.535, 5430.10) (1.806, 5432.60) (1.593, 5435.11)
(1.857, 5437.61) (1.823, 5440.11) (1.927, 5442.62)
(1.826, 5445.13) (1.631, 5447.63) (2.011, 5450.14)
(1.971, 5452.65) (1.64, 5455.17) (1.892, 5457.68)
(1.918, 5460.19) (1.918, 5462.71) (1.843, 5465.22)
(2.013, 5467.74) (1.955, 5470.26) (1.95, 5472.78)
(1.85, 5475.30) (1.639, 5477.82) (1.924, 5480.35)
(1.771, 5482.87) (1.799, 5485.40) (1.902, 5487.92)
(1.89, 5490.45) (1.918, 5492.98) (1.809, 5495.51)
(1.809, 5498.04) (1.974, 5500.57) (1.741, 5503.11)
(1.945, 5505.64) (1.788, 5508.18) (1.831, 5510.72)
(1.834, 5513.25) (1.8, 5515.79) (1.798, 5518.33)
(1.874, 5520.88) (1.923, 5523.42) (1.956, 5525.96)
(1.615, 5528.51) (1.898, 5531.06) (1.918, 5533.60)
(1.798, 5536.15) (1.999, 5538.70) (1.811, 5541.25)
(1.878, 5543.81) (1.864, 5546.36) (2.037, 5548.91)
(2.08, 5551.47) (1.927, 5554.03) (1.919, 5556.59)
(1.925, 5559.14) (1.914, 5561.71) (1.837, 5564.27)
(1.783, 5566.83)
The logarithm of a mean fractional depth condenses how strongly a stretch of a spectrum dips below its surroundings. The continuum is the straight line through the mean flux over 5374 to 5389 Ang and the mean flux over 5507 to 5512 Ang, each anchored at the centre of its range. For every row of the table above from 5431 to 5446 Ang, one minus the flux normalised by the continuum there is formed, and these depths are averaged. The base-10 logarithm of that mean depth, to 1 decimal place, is -1.3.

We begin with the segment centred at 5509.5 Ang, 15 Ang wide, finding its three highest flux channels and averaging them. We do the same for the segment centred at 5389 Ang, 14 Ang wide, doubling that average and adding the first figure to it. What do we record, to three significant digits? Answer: 5.76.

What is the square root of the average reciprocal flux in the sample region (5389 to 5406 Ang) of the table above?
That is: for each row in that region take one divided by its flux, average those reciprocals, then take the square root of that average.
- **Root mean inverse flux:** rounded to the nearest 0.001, 0.758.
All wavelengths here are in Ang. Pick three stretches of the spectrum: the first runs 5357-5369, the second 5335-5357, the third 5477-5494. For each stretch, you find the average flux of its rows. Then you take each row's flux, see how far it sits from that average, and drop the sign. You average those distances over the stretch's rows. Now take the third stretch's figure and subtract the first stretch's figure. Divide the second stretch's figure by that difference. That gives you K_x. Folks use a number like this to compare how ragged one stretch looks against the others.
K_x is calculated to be 1.0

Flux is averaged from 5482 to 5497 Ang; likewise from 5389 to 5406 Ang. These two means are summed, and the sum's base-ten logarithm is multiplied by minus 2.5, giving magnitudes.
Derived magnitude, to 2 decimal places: -1.39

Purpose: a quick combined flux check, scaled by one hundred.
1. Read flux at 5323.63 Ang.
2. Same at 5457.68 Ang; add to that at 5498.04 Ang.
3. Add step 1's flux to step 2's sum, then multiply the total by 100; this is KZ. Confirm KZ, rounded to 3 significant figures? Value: 557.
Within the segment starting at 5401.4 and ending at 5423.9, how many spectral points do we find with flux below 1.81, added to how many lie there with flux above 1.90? 7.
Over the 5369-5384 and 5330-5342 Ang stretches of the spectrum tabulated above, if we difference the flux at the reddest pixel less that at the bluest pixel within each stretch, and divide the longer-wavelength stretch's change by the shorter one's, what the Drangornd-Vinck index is -3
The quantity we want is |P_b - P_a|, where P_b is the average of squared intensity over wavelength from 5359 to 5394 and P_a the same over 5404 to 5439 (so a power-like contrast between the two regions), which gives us 0.37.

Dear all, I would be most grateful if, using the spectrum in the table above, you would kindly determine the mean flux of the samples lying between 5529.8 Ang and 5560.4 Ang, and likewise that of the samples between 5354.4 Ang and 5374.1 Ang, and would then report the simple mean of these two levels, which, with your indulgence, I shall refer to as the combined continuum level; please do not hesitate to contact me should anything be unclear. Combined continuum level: 1.88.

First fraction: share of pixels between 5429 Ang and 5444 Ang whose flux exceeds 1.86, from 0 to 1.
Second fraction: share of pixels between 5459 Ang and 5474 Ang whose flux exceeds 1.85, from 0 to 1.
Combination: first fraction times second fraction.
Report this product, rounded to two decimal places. 0.14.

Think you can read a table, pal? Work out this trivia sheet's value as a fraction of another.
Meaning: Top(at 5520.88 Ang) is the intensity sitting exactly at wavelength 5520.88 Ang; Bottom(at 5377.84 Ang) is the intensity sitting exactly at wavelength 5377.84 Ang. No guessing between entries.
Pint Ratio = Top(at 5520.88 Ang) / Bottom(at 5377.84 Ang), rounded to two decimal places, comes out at 0.93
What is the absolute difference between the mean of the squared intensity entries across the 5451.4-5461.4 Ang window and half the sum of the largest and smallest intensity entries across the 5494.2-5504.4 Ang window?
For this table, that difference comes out 1.60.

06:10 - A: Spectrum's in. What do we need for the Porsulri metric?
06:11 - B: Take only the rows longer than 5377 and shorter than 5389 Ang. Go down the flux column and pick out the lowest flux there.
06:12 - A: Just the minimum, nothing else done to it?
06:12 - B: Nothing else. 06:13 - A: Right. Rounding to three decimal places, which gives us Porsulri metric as 1.831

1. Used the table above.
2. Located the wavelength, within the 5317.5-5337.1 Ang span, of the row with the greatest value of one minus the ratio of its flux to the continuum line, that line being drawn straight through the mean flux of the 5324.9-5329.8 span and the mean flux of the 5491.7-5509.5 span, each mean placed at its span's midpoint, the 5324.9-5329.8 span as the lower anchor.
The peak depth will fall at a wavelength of 5328.54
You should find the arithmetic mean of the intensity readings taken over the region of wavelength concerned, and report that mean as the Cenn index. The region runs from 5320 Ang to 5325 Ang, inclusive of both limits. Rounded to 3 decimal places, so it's 1.852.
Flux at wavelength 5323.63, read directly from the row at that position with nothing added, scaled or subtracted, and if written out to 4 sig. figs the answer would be 1.866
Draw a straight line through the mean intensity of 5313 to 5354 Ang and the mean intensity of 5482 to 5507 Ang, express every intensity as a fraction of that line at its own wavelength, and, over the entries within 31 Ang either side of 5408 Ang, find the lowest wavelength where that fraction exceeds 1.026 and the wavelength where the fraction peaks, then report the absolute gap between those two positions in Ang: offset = 9.9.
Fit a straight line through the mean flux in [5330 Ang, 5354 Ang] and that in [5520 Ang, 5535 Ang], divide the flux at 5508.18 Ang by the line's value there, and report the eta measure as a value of 0.96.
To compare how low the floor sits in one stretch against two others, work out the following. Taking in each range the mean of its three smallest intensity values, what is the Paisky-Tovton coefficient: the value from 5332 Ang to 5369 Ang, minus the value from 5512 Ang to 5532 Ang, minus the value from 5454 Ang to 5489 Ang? -1.7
